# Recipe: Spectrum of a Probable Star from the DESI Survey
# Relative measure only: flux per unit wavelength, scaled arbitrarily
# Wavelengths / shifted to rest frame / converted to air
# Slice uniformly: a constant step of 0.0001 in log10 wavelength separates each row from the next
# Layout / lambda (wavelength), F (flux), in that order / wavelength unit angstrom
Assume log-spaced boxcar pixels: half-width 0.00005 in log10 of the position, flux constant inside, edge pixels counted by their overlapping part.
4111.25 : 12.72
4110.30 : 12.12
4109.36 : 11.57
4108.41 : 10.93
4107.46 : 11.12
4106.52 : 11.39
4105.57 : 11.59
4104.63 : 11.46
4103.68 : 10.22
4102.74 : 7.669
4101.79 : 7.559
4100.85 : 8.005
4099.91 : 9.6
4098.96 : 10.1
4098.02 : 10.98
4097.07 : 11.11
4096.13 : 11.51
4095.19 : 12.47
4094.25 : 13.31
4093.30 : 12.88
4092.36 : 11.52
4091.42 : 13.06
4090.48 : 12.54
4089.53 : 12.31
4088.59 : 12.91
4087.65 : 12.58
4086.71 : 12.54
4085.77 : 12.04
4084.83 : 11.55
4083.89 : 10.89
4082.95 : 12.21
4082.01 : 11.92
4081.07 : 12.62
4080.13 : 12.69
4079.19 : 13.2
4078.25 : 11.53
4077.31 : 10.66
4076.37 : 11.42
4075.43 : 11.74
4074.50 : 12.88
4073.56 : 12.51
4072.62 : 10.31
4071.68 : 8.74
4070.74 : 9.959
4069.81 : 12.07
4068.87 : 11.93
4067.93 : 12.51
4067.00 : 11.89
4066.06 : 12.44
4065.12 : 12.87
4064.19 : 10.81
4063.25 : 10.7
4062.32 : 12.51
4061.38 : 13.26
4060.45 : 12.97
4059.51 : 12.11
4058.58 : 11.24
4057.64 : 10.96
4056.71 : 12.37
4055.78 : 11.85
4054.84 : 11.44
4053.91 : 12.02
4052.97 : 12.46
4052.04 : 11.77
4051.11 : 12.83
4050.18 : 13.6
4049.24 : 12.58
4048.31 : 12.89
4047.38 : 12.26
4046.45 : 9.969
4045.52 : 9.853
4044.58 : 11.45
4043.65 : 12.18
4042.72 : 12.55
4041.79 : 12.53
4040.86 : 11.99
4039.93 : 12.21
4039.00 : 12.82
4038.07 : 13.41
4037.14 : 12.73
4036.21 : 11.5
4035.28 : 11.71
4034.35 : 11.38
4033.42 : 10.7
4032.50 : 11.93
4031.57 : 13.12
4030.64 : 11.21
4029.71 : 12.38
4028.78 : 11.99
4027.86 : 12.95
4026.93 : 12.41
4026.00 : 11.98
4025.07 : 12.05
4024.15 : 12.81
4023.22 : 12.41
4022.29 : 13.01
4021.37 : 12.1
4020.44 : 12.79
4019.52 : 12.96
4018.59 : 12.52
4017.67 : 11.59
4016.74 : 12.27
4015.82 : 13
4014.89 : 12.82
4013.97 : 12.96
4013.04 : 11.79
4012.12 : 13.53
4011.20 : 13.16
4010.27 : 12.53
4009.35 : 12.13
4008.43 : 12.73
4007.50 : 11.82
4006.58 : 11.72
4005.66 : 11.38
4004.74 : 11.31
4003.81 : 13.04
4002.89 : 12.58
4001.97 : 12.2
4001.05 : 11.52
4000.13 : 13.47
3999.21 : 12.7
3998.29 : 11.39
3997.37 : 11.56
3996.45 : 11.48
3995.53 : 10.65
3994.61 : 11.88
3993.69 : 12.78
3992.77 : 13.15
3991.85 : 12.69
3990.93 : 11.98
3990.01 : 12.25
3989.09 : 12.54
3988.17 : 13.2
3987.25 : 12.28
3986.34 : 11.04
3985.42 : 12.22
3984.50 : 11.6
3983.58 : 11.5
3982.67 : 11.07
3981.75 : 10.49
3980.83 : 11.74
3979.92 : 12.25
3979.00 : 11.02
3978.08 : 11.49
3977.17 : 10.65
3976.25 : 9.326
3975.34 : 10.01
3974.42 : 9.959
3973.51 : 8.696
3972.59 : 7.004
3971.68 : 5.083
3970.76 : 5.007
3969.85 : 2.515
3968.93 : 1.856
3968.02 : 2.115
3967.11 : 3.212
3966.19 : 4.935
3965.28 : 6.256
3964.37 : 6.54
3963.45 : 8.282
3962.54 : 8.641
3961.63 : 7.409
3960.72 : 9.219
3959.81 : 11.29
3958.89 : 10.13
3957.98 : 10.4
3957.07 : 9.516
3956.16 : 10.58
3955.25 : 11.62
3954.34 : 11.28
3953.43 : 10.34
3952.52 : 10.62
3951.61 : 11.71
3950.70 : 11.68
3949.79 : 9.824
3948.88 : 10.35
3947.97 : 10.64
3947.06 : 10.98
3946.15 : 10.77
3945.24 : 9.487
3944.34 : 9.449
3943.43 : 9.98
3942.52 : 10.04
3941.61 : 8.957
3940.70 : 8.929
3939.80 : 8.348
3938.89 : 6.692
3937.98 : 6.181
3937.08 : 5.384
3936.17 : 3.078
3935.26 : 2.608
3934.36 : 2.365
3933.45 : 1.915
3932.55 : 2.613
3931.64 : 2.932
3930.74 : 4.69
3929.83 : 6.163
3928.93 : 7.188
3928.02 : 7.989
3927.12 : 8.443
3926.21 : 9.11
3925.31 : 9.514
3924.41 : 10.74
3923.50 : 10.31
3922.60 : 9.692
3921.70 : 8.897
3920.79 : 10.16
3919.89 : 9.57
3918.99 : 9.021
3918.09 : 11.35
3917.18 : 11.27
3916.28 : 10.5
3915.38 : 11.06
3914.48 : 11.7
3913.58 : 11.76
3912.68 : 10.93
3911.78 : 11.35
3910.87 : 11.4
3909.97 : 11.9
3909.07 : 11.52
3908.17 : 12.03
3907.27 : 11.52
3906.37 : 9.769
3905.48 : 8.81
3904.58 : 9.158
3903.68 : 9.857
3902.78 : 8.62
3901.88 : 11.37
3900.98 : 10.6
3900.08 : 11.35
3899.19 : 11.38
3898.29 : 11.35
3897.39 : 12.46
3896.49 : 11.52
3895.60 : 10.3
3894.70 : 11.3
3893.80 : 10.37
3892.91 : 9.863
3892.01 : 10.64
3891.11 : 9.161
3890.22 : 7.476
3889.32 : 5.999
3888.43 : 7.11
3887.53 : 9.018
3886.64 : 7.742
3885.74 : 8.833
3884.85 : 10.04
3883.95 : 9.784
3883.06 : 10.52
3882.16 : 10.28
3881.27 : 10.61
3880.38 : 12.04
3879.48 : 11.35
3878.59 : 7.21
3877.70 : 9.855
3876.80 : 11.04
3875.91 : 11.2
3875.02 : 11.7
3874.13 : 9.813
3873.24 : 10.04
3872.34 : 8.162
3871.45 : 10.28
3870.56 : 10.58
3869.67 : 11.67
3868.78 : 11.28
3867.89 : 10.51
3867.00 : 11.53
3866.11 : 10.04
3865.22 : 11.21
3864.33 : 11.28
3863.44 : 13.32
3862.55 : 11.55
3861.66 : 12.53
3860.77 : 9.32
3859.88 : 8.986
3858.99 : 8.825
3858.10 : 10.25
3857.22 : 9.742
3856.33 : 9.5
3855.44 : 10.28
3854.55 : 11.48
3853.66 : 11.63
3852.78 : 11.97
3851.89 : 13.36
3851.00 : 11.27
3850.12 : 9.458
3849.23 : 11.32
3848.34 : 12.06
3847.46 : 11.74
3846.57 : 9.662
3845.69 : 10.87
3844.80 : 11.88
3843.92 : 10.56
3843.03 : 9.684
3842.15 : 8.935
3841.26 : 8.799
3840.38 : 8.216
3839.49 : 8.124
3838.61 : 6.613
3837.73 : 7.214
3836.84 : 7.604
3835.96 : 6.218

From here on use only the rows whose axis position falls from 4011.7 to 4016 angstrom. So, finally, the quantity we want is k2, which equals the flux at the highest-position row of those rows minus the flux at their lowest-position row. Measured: -0.5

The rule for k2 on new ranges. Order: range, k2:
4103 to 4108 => 0.9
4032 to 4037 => -0.4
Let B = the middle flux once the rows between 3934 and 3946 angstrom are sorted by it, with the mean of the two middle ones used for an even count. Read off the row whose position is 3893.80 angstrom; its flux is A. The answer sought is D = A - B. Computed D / 2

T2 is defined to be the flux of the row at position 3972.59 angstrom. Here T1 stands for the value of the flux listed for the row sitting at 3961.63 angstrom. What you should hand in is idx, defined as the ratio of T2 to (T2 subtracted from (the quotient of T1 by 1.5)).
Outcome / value -3.39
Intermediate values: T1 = 7.409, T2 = 7.004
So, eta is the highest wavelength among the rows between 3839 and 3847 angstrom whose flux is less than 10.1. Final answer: 3846.57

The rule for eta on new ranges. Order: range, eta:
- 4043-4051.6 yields 4046.45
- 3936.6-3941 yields 3940.70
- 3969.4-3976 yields 3975.34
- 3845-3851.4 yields 3850.12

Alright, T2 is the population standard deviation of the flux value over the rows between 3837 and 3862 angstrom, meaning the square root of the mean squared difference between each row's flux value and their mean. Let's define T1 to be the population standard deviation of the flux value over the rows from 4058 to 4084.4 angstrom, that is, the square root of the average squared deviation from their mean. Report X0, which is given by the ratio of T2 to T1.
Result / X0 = 1.5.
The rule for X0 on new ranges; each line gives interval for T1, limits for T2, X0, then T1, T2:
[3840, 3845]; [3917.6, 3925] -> 0.6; 1.2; 0.79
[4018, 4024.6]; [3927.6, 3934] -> 7.3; 0.3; 2.21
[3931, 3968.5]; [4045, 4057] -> 0.3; 3.1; 1.03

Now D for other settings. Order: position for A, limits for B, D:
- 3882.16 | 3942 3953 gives 0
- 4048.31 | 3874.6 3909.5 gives 3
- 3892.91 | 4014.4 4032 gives -3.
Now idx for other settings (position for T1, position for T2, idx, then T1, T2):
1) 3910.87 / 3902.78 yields -8.45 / 11.4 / 8.62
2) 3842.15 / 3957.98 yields -2.34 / 8.935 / 10.4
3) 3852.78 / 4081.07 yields -2.72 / 11.97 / 12.62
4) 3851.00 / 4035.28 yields -2.79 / 11.27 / 11.71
